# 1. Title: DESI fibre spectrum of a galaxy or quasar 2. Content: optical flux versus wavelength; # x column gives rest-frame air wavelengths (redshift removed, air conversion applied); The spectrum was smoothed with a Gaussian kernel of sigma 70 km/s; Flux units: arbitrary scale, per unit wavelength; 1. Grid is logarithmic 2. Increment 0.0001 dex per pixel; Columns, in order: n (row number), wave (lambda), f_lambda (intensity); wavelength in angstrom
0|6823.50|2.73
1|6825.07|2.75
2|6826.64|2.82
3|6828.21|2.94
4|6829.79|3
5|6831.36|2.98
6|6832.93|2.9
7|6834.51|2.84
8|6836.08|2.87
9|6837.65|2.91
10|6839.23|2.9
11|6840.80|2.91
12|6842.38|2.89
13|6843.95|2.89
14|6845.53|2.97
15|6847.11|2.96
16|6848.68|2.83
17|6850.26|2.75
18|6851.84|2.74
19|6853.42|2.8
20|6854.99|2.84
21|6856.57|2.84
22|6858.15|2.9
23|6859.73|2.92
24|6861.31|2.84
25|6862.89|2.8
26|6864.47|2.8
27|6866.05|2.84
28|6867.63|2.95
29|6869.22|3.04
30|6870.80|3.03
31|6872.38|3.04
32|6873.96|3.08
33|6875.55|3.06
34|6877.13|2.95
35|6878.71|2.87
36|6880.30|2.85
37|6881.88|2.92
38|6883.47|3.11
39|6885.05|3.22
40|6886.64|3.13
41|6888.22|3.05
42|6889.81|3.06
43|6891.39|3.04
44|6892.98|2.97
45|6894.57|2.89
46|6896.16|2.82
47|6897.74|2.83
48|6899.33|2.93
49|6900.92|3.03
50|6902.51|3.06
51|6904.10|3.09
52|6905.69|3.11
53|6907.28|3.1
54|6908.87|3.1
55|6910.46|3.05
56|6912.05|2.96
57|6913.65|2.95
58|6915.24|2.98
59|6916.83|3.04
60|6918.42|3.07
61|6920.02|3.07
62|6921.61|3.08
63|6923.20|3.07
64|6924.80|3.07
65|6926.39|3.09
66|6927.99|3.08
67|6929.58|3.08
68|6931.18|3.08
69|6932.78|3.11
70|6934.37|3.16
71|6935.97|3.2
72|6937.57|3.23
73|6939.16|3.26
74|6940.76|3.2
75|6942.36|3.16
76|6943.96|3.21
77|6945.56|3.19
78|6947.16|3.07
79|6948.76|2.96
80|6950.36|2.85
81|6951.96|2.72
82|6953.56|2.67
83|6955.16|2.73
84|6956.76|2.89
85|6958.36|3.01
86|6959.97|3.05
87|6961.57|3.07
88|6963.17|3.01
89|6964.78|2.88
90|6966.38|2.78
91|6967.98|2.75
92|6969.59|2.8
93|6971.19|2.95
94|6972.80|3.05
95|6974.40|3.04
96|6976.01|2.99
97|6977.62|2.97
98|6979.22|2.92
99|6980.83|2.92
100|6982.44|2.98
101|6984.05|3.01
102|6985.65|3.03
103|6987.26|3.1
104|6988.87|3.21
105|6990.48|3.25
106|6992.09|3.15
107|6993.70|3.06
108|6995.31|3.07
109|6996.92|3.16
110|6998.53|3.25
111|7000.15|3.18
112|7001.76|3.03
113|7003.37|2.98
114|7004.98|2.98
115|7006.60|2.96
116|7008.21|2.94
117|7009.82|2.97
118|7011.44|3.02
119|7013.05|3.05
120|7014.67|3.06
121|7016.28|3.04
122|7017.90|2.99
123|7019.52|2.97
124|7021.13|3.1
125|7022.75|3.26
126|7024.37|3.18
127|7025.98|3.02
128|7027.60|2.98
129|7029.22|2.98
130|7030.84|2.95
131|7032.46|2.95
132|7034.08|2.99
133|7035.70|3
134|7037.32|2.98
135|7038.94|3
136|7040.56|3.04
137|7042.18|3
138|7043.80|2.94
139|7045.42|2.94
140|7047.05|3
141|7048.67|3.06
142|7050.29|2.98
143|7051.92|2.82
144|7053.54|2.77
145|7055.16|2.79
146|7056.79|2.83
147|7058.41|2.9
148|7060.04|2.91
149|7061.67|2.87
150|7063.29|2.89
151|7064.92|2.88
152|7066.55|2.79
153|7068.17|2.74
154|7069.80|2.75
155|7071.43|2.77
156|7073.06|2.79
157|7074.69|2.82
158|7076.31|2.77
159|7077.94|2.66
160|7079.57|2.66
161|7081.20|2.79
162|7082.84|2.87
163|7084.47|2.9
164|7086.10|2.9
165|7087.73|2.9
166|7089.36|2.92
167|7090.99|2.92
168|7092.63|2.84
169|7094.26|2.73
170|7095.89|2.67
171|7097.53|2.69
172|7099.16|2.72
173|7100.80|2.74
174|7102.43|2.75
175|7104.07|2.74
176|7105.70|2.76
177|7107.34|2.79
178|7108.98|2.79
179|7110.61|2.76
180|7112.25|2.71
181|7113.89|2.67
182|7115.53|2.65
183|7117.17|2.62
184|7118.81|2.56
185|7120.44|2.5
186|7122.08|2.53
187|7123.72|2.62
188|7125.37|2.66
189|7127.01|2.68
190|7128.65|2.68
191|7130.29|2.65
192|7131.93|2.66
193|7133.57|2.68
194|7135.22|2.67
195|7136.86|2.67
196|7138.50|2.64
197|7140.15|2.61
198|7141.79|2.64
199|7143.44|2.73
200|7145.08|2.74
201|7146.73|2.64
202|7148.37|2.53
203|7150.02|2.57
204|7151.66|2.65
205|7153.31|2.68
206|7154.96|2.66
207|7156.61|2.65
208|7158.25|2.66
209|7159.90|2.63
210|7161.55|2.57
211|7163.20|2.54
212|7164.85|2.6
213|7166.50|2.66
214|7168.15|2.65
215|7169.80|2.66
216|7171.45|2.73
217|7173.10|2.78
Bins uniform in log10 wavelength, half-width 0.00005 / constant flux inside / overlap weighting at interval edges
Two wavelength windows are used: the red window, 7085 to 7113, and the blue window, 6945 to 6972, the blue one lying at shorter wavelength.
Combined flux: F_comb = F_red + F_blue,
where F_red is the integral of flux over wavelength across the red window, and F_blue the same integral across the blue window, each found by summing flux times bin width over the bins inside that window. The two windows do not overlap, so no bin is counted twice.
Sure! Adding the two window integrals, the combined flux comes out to 156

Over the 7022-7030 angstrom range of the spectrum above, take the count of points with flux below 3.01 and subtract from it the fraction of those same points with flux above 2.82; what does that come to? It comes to 1.0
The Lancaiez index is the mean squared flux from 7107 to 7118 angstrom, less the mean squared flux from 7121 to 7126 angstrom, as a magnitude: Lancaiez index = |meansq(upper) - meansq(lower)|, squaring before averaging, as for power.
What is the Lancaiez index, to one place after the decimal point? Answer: 0.6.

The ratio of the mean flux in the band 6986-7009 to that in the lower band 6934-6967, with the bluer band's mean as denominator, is 1.03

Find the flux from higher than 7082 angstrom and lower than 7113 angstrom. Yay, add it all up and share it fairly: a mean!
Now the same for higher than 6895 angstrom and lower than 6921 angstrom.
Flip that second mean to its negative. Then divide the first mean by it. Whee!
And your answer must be -0.93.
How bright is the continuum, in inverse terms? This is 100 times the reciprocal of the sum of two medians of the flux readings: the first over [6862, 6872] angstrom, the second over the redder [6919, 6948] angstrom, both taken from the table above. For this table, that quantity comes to 16.7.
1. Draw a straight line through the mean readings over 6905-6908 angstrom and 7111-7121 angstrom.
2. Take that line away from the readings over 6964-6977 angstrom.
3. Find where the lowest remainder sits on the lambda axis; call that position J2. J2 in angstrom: 6967.98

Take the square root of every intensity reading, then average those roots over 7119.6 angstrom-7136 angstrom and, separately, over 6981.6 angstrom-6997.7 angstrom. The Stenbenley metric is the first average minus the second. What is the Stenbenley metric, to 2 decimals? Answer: -0.14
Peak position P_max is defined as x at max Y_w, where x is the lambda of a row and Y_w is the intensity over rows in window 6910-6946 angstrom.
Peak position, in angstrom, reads 6939.16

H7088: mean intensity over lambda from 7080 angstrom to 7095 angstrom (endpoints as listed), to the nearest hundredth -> 2.86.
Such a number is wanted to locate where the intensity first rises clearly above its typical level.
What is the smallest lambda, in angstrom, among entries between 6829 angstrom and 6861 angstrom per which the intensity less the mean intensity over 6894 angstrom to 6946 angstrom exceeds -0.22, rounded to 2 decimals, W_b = 6829.79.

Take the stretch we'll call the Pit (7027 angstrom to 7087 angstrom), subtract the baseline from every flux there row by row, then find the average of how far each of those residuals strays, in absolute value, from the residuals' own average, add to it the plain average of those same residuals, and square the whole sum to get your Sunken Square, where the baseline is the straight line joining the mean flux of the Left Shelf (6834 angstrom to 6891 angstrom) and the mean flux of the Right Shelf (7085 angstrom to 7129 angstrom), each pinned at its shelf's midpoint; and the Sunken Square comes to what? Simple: 0.04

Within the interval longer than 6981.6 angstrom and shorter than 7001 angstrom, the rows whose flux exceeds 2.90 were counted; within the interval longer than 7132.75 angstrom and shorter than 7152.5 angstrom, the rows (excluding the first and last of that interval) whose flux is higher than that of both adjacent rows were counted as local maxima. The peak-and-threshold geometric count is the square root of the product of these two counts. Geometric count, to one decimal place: 3.5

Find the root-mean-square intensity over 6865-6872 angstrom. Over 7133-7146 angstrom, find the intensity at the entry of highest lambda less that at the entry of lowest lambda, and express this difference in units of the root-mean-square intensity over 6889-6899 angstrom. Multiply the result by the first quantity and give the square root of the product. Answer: 0.25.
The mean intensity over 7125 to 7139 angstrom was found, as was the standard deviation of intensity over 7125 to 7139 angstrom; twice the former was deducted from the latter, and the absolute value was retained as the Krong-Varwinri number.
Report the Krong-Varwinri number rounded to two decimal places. 5.32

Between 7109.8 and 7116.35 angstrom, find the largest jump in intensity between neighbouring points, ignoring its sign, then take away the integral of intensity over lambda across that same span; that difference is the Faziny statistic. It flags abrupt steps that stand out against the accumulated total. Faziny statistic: -17.6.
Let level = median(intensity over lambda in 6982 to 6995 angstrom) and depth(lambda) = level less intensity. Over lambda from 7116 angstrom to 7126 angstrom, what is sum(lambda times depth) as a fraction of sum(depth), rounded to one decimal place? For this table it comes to 7121.2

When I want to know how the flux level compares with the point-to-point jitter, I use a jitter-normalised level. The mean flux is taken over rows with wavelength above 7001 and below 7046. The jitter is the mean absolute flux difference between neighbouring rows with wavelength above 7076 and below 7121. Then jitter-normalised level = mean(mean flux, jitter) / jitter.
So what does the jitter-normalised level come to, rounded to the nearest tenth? 39.2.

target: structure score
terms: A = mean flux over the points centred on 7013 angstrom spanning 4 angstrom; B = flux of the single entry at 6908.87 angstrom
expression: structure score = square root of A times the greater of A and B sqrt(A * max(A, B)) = 3.07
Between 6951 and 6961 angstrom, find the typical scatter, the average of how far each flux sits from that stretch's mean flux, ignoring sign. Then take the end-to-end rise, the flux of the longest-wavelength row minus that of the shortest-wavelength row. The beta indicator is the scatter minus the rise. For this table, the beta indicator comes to -0.19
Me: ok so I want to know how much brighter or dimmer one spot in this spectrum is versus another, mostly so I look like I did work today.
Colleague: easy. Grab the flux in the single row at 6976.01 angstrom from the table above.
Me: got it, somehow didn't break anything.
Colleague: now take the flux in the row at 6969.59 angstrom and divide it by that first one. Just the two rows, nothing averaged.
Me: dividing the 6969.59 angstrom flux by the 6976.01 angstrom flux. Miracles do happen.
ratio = 0.94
